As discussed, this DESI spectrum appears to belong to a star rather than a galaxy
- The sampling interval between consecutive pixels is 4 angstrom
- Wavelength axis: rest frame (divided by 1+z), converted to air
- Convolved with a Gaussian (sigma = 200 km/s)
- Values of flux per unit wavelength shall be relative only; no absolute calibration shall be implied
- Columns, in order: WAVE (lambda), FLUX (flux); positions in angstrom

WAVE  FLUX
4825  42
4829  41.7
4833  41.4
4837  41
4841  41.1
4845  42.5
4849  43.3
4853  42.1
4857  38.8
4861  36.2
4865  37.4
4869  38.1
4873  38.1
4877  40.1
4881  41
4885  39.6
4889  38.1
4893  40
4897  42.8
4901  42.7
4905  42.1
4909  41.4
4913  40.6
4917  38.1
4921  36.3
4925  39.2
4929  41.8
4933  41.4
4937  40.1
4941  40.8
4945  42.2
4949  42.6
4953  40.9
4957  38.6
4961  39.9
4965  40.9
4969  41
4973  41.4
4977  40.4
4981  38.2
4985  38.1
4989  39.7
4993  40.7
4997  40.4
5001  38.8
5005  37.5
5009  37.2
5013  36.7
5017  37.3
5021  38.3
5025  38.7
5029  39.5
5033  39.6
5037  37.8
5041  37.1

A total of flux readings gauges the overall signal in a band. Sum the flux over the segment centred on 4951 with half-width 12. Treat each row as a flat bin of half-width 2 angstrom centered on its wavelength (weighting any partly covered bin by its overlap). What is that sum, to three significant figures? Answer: 245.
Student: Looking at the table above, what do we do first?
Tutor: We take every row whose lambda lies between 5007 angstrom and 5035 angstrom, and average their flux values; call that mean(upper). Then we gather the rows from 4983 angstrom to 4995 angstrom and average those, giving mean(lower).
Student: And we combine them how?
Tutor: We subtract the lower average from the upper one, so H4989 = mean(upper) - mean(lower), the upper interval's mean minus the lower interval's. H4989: -1.3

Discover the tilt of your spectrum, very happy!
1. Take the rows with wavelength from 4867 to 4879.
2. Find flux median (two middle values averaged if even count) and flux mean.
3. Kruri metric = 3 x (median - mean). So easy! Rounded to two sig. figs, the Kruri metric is -2.0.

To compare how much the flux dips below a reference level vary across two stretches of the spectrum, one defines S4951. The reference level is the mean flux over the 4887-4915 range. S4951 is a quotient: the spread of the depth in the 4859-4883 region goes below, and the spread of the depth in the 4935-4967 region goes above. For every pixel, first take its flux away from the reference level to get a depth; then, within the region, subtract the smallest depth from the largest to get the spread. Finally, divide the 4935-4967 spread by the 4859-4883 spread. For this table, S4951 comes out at 0.8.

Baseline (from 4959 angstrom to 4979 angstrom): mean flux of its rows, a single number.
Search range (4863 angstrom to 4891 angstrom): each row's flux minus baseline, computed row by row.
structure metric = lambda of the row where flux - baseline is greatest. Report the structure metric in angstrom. 4881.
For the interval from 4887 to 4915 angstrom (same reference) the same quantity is 4897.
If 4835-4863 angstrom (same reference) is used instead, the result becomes 4849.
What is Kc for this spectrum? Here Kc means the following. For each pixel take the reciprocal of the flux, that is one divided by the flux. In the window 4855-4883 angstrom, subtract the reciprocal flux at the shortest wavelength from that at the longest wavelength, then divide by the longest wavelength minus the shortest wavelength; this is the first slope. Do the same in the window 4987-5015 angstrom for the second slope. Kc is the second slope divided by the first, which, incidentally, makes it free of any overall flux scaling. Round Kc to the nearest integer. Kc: -1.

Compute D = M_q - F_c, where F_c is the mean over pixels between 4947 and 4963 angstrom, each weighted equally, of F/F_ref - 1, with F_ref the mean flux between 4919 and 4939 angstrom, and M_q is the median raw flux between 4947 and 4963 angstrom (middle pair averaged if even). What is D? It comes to 40.4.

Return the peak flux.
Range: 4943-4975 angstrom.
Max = 42.6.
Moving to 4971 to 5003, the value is 41.4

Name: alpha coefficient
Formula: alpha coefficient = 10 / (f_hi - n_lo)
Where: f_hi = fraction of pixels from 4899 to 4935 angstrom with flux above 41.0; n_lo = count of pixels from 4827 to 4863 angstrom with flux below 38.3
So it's -22.5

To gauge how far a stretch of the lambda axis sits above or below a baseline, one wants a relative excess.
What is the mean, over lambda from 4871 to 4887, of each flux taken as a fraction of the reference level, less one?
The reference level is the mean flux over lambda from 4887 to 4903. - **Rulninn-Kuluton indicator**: -0.03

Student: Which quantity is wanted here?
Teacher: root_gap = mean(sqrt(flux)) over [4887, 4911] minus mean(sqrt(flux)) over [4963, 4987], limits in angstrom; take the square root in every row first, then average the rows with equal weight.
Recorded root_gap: 0.092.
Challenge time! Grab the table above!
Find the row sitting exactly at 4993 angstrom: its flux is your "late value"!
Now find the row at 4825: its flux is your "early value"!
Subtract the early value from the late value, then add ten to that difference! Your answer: 8.7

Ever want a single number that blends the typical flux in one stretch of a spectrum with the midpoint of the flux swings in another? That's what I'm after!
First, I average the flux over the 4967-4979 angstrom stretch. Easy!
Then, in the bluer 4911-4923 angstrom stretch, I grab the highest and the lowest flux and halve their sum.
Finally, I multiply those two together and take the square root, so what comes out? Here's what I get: 39.7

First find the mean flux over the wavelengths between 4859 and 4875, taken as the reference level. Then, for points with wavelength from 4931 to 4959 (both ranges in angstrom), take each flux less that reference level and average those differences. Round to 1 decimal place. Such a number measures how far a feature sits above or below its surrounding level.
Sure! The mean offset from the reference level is 3.5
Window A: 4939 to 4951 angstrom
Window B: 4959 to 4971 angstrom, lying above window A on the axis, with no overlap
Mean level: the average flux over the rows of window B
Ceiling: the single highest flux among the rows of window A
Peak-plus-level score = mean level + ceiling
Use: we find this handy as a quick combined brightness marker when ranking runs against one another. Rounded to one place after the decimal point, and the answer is 83.2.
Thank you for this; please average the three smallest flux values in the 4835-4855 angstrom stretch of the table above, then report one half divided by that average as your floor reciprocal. 0.0121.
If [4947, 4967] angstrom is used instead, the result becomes 0.0126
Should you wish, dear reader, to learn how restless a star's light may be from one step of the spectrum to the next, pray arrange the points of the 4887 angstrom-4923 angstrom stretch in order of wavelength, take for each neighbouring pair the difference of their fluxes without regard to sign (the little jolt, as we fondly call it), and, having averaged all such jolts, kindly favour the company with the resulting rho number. 1.4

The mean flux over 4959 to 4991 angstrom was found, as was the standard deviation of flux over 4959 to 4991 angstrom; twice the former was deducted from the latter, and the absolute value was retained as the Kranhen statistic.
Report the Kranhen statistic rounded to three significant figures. 78.7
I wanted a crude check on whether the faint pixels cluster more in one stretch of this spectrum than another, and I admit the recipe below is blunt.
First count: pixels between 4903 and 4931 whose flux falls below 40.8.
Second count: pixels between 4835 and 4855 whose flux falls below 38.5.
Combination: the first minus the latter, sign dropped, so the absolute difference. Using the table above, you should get 4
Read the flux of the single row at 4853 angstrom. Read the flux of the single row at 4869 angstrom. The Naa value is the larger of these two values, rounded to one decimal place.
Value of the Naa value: 42.1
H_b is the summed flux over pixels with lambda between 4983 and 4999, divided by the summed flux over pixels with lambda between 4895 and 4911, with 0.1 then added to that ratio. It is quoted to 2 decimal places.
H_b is 1.04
